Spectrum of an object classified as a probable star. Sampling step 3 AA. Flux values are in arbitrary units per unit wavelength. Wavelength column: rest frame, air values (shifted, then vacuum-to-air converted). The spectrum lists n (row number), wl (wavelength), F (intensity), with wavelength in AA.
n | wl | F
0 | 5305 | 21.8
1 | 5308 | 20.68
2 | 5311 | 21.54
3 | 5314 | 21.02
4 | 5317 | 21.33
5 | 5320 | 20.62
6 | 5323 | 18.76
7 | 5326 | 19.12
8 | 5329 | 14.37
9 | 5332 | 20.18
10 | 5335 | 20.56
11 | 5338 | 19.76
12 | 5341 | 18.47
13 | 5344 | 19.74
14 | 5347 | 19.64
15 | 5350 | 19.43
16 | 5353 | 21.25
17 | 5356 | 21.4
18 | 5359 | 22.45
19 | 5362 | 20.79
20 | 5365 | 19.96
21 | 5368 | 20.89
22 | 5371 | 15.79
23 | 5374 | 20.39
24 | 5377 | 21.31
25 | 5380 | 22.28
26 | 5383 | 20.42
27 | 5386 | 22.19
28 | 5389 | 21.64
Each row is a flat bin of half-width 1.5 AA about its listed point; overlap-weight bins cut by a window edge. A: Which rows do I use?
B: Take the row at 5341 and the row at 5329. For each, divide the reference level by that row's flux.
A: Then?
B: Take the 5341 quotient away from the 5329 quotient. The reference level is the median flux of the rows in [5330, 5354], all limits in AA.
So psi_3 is 0.31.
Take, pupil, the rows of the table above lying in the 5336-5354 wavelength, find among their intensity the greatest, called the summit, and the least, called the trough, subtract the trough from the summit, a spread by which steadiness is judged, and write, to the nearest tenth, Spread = 2.8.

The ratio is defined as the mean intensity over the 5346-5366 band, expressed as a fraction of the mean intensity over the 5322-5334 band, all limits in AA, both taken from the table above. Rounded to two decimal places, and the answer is 1.14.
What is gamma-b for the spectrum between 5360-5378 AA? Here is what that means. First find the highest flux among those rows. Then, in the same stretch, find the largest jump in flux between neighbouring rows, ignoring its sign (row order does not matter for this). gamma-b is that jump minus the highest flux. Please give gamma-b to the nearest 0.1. -16.2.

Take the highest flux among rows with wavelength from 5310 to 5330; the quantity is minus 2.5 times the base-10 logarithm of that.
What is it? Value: -3.33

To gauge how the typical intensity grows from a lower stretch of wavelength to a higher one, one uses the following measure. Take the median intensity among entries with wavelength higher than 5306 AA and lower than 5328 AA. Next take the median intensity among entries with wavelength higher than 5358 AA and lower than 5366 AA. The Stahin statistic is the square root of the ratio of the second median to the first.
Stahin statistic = 1.00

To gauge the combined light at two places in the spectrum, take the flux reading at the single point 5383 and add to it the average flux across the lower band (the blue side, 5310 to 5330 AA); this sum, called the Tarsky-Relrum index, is 40.0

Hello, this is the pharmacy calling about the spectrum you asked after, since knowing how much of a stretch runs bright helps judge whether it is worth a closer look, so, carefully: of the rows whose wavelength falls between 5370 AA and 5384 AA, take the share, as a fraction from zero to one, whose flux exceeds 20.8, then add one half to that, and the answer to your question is 0.9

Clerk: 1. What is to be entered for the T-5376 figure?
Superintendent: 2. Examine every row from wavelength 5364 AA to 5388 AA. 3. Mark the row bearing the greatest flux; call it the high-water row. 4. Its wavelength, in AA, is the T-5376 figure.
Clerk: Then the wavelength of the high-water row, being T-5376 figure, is 5380 AA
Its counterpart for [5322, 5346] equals 5335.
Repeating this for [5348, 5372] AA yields 5359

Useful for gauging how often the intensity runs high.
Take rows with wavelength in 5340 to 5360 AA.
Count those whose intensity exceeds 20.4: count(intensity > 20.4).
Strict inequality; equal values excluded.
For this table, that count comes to 3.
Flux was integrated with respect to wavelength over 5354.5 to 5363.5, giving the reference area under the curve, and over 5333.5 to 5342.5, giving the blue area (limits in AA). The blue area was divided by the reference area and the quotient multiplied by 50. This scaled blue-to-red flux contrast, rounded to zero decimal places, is 45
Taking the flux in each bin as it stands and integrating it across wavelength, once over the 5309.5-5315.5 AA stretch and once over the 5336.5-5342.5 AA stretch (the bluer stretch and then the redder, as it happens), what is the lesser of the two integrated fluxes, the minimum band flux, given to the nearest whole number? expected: 115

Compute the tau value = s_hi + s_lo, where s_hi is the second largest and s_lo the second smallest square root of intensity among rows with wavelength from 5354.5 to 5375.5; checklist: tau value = 9.09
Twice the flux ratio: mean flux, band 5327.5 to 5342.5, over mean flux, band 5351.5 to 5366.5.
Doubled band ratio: 1.76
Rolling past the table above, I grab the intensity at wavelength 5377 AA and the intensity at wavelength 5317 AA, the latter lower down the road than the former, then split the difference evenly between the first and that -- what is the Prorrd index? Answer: 21.3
